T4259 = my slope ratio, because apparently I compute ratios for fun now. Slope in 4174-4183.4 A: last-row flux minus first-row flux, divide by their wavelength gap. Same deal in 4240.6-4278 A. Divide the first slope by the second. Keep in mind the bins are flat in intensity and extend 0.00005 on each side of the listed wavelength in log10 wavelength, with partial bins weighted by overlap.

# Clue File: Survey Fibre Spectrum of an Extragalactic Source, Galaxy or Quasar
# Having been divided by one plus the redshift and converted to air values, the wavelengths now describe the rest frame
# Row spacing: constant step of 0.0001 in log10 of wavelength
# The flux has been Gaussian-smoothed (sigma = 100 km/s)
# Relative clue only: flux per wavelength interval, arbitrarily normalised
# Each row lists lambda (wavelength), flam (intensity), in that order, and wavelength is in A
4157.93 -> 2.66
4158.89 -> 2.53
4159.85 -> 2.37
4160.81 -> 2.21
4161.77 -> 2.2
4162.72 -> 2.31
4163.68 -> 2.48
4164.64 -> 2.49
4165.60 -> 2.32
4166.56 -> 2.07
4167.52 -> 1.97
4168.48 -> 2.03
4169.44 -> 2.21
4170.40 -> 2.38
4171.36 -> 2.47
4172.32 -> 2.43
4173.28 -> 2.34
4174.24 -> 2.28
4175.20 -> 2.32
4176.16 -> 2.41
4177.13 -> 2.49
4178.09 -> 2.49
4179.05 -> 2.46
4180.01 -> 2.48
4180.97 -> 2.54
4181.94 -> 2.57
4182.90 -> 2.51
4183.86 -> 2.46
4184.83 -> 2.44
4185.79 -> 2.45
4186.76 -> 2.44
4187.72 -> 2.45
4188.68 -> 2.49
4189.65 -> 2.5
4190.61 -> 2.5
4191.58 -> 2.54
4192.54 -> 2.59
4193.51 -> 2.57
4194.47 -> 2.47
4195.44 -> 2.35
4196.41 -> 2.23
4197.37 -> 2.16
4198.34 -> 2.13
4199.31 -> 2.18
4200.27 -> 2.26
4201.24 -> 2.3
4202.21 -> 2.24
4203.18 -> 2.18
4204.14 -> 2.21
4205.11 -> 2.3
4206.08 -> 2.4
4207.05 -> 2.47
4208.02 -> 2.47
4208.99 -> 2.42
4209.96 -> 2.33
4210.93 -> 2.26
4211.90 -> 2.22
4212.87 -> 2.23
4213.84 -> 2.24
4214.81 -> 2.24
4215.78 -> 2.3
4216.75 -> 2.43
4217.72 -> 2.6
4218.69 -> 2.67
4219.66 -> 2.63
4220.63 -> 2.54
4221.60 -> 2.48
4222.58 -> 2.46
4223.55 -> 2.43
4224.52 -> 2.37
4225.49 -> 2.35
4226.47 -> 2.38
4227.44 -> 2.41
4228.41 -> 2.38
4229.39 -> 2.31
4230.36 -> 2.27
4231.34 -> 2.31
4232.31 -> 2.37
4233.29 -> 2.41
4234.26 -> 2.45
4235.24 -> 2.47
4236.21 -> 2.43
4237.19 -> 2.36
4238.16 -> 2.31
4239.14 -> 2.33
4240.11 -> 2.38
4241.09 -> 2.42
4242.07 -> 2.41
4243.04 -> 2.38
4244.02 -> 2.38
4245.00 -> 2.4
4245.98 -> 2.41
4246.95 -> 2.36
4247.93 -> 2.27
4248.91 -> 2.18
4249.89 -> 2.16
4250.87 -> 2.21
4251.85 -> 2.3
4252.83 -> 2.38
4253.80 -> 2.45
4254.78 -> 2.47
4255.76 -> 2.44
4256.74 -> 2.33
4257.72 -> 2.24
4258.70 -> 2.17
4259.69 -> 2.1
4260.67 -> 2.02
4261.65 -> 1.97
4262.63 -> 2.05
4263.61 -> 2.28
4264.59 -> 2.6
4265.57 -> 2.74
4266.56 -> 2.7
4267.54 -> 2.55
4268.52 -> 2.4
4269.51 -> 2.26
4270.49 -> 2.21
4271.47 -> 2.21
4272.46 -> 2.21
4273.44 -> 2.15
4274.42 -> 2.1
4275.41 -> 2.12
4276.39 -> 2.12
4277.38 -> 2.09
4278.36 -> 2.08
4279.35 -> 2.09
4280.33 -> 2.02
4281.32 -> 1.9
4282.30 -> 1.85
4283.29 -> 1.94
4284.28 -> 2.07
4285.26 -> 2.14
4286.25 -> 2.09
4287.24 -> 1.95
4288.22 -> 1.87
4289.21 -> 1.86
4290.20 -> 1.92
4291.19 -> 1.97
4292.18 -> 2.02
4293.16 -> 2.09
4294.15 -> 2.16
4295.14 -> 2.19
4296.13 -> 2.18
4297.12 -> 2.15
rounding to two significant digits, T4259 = -2.9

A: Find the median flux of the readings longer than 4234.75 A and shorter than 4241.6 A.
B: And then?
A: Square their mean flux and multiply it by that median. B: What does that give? 13.5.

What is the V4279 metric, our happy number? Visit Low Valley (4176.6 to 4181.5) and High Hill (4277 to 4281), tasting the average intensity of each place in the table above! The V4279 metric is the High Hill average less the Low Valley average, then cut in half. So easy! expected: -0.21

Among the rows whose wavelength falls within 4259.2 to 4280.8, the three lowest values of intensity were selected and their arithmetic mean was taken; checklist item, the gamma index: 2.00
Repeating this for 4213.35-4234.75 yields 2.25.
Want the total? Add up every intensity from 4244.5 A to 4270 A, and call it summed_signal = 60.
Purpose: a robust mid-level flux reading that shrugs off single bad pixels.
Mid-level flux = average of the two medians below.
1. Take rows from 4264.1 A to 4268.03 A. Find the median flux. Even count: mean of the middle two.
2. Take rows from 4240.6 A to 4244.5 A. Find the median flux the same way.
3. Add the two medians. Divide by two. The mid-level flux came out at 2.5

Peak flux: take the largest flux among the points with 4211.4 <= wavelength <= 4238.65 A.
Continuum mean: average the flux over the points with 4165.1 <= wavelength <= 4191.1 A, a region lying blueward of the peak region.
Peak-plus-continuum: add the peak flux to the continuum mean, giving 5.06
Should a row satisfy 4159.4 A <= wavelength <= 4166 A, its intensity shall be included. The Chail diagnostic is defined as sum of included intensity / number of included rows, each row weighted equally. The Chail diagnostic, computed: 2.34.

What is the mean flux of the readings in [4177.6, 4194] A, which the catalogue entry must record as 2.50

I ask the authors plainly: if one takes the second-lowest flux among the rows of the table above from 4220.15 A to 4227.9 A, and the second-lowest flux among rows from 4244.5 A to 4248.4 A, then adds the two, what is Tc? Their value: 4.73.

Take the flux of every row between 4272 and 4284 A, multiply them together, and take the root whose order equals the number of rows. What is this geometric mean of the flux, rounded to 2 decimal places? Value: 2.05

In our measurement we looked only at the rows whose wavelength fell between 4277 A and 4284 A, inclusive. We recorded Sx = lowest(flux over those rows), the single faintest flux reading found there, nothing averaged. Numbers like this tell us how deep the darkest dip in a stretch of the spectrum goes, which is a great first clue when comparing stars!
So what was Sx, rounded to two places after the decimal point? 1.85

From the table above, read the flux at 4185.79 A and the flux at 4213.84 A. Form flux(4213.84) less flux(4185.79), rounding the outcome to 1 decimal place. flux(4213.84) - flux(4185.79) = -0.2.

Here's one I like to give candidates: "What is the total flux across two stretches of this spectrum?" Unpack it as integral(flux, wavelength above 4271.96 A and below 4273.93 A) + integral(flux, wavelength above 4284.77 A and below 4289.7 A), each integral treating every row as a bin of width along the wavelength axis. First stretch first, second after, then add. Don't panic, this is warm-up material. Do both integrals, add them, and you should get 14.1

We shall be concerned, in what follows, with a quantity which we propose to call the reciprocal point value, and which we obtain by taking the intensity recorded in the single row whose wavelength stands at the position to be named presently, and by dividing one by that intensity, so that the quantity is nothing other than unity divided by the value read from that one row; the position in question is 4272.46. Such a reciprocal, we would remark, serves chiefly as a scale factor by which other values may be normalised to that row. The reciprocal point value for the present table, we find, 0.452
